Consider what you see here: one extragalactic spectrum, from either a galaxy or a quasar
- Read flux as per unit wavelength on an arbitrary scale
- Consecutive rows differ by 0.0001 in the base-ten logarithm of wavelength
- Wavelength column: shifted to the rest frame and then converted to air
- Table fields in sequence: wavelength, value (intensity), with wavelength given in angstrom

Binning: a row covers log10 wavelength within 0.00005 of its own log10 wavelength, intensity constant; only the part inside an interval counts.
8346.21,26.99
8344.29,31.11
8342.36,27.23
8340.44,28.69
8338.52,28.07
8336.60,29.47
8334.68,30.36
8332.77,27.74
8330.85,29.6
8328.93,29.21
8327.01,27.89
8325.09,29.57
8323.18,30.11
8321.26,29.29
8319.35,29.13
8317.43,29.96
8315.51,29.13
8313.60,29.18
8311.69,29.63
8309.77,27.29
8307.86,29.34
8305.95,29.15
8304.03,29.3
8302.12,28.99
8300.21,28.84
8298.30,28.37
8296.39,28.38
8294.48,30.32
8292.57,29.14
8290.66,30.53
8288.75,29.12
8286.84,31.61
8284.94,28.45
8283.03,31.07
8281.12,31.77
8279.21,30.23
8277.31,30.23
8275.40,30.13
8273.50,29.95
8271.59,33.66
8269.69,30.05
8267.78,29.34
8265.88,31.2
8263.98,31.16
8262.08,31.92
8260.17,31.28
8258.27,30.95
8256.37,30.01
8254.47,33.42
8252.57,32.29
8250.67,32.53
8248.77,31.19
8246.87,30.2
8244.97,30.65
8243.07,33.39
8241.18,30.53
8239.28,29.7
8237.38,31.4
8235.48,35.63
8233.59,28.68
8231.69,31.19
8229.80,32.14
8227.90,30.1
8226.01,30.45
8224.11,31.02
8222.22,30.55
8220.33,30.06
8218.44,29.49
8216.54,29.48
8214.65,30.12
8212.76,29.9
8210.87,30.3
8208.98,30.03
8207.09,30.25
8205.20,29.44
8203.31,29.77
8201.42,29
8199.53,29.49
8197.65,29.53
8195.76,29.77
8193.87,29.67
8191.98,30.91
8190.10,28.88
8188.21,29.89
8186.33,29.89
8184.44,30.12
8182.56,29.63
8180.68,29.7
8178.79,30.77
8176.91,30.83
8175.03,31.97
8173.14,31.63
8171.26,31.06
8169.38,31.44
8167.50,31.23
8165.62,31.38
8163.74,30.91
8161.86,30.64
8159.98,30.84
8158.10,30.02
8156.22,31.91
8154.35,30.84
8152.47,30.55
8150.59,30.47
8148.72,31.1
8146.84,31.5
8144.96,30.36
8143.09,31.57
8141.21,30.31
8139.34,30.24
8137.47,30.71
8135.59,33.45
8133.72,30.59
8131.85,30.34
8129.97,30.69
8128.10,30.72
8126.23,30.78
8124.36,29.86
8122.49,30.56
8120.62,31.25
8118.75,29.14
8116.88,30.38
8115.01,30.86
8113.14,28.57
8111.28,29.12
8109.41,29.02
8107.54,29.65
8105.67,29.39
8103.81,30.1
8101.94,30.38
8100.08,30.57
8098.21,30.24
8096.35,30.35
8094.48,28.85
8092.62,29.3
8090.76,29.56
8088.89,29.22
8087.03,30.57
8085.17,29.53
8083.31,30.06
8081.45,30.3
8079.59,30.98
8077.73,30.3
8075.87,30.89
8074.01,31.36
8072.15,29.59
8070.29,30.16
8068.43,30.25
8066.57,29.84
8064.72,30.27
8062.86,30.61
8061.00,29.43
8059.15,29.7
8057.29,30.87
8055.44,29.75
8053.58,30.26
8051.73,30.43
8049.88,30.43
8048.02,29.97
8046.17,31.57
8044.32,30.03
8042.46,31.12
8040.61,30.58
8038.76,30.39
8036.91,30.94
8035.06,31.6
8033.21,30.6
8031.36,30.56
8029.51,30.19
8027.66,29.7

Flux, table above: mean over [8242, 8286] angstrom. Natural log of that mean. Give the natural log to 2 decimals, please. 3.44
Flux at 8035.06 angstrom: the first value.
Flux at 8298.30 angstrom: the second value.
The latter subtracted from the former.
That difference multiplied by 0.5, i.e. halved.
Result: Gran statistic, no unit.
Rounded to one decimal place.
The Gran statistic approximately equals 1.6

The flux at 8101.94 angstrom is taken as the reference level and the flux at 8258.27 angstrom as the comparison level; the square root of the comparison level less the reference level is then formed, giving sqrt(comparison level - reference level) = 0.75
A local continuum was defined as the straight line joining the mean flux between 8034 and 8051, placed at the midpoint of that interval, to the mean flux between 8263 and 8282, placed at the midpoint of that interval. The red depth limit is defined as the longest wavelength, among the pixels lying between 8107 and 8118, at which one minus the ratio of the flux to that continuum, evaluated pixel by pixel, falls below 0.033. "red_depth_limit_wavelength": 8116.88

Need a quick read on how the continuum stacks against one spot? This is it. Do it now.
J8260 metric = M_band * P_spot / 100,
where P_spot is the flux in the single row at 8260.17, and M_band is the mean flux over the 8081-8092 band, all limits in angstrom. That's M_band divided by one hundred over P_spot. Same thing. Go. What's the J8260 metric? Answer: 9.3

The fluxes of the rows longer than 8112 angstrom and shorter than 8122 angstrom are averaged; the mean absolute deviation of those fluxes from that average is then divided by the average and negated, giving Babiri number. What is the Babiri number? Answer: -0.032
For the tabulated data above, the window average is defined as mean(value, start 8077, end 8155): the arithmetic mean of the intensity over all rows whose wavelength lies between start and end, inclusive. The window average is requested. 30.29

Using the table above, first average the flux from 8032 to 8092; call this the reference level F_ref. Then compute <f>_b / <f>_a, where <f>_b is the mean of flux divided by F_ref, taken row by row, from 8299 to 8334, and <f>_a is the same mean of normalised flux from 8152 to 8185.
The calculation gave 0.94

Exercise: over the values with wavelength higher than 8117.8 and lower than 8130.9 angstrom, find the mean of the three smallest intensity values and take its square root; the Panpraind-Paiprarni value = 5.46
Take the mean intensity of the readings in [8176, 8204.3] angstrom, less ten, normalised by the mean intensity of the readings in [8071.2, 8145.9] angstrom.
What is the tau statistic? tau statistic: 0.657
